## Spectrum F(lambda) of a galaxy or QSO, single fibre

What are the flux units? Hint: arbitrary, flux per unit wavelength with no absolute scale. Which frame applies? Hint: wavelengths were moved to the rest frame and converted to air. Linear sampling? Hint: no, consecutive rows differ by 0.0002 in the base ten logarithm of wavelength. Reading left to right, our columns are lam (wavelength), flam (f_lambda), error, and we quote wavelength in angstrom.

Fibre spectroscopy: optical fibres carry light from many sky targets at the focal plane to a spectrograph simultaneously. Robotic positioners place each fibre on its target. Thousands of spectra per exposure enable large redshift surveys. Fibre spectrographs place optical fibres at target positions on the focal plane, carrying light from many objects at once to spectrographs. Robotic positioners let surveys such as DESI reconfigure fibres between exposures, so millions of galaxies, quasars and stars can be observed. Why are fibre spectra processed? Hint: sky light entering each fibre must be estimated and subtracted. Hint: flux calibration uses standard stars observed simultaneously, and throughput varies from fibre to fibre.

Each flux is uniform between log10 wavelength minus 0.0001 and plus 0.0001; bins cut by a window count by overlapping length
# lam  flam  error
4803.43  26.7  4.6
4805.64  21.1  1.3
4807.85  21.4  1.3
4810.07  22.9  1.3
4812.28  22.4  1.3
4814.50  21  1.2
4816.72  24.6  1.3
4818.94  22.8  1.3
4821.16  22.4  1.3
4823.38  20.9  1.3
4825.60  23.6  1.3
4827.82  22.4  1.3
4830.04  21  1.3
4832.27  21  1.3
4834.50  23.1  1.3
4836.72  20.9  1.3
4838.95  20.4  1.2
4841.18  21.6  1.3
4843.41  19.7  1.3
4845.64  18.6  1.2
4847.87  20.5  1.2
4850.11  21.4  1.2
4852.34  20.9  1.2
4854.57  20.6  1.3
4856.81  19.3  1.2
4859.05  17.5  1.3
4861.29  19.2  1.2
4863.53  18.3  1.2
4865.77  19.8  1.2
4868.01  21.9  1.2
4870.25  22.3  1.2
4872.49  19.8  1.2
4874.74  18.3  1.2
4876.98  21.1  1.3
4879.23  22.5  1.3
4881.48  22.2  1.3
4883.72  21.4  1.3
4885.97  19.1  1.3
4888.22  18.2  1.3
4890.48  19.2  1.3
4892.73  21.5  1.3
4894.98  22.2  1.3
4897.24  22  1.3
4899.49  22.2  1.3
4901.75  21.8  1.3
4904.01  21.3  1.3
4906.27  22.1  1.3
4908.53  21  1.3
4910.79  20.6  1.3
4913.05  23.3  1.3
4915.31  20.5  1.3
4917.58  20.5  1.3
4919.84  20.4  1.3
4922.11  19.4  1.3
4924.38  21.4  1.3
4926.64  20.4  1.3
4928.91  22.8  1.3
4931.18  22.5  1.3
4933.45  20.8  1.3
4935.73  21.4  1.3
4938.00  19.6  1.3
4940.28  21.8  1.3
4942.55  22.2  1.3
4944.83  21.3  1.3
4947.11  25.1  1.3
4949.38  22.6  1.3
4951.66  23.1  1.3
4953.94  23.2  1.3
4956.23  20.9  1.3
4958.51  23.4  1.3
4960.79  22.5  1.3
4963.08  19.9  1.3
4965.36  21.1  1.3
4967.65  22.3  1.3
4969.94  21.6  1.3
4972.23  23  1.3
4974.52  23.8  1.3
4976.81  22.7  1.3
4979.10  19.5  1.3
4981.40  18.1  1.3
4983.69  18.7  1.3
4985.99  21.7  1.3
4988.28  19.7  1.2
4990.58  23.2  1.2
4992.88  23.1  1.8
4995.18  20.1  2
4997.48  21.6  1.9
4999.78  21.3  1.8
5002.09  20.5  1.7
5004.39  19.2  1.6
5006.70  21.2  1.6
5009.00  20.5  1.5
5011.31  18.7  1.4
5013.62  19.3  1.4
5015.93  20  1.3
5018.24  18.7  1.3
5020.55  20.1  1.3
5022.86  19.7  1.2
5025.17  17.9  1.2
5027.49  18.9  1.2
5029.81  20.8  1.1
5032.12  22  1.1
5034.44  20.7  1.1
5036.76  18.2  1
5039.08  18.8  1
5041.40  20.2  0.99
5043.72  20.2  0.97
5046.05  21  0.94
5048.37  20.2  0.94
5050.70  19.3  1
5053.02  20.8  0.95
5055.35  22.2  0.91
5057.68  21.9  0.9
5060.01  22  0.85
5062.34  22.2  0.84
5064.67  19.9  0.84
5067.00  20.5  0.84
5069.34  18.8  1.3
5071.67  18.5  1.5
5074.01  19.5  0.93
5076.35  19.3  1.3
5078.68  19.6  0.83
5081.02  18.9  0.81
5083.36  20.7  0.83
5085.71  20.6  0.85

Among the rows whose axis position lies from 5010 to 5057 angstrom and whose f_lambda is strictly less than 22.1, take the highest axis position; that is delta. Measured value 5053.02 angstrom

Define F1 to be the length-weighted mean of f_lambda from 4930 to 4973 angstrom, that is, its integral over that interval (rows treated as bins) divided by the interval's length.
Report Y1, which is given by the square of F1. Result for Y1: 484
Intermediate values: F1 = 22.0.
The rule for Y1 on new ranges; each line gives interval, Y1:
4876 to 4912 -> 447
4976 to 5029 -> 407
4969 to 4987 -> 446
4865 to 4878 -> 423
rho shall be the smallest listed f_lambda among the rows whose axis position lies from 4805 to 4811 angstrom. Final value 21.1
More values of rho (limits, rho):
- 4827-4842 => 20.4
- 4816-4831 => 20.9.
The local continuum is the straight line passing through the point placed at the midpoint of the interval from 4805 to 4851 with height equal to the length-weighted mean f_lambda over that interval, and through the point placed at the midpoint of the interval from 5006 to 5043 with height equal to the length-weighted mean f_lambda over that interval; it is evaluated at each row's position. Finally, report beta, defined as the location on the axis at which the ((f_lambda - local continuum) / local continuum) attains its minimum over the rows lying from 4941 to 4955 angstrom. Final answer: 4944.83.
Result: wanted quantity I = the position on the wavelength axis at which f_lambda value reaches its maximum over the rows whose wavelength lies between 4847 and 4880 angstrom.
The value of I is 4879.23 angstrom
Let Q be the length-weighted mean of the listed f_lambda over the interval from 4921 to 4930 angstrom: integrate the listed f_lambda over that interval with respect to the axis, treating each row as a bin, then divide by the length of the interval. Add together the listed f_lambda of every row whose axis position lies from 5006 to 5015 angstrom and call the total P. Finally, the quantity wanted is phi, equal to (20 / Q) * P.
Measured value 75.9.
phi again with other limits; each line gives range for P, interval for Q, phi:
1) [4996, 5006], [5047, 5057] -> 79.8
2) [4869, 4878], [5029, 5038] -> 79.9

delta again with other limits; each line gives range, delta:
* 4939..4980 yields 4979.10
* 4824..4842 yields 4841.18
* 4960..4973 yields 4969.94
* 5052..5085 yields 5083.36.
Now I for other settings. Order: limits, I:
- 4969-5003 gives 4974.52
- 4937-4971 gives 4947.11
